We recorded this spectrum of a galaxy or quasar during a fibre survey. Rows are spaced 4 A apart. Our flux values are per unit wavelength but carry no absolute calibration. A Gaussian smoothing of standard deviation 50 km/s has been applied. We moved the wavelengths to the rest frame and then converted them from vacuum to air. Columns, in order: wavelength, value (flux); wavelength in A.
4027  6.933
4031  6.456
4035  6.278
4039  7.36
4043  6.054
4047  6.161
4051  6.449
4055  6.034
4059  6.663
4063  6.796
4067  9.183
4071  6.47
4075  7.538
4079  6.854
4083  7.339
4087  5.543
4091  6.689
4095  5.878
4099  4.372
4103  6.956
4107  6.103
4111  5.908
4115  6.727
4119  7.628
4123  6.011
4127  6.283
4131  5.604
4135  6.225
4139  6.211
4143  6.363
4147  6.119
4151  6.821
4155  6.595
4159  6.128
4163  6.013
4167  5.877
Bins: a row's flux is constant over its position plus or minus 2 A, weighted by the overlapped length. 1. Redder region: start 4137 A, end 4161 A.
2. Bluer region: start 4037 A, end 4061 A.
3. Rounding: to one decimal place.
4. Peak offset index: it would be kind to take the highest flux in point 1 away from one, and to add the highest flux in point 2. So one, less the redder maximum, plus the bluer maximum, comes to 1.5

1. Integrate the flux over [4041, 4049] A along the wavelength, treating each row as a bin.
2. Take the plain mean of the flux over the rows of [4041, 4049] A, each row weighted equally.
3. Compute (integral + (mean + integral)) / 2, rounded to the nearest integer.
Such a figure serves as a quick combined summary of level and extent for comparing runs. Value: 52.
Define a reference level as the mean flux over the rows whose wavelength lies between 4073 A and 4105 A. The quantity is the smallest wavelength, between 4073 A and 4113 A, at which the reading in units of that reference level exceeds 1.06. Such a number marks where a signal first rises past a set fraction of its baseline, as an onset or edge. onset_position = 4075 A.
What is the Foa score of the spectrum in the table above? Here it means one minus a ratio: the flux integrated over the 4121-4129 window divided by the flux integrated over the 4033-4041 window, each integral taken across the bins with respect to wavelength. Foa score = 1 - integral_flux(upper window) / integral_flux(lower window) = 0.10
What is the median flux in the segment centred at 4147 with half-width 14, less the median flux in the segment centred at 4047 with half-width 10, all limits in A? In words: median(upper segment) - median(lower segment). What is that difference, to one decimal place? 0.1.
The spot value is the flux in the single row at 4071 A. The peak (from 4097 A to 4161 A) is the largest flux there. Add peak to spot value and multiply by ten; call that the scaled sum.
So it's 141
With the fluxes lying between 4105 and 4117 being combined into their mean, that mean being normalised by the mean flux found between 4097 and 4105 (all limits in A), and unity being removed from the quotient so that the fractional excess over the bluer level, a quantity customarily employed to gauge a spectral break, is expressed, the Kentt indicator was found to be 0.10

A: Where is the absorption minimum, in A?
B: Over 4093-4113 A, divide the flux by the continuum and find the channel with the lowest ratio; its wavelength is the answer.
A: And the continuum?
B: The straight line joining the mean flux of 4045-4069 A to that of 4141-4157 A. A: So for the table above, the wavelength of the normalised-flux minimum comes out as 4099 A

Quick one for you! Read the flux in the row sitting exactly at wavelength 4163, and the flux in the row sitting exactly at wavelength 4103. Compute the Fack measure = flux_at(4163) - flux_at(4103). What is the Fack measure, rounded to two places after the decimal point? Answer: -0.94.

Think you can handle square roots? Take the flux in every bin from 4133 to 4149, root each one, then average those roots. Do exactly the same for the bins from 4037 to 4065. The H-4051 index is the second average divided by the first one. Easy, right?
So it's 1.02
